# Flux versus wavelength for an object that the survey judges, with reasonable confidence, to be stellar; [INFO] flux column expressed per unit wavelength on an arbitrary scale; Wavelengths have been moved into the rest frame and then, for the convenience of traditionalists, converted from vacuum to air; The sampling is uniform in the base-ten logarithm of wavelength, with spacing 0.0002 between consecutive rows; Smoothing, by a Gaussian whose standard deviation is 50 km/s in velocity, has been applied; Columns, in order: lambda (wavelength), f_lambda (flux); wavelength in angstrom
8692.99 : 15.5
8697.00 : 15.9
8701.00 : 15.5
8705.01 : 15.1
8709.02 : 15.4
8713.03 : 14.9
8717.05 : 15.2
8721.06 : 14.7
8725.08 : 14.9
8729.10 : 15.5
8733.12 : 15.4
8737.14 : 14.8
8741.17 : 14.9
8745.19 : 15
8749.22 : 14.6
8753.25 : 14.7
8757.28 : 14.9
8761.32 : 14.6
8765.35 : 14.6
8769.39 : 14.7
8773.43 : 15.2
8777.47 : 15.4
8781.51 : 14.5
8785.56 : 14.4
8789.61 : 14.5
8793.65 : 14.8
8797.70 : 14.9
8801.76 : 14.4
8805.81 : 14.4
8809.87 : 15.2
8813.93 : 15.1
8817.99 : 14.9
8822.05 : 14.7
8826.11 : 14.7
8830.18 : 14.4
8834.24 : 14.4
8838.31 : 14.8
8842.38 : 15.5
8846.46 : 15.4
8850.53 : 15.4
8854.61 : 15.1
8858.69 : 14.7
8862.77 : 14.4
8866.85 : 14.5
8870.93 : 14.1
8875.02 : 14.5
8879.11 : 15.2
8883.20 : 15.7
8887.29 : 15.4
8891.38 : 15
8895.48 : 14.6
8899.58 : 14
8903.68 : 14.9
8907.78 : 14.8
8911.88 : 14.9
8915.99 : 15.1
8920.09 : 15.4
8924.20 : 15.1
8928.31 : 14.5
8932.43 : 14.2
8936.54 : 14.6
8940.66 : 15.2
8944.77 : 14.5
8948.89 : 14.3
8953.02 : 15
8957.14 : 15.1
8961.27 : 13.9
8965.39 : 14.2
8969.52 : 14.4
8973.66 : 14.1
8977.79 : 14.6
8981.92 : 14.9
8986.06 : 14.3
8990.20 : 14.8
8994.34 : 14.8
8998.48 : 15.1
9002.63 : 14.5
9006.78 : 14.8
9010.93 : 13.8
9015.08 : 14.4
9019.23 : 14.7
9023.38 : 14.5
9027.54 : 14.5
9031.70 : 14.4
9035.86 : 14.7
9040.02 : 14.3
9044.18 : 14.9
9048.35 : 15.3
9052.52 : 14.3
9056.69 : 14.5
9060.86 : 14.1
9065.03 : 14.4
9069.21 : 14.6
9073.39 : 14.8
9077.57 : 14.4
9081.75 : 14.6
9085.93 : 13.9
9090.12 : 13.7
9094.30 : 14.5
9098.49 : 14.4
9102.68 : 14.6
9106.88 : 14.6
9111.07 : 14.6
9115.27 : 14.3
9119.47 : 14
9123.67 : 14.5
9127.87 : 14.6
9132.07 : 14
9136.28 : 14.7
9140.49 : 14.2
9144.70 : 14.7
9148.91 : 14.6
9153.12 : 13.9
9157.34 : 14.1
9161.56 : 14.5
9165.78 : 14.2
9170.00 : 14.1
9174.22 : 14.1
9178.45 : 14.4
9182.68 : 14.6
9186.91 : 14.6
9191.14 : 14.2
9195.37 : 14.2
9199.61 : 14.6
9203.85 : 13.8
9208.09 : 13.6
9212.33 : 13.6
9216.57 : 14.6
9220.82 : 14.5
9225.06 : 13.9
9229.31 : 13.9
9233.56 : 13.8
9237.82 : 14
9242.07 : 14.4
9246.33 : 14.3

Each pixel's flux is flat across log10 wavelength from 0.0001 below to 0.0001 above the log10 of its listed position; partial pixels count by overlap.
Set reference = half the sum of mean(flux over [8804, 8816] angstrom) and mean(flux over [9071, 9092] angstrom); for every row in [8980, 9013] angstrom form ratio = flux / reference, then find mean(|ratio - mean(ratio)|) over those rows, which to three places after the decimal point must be 0.022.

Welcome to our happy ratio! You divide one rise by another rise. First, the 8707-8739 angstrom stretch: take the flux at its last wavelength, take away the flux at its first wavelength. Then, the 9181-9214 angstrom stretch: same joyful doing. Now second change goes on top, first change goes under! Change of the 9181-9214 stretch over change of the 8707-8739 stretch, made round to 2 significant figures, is 1.7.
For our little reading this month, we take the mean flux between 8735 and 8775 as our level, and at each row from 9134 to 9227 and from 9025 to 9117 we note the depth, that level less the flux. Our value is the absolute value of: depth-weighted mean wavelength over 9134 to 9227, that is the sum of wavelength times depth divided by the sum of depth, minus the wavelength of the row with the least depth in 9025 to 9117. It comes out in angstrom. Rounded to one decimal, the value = 137.9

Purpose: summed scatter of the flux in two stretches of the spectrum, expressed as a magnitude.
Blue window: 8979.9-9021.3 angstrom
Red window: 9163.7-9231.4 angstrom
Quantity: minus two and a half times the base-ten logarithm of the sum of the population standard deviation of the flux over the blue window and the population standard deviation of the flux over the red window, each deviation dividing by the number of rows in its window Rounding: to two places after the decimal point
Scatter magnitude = 0.40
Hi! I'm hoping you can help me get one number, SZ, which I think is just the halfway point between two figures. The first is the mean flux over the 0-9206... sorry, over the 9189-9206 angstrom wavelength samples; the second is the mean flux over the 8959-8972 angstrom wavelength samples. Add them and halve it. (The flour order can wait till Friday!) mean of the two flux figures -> 14.2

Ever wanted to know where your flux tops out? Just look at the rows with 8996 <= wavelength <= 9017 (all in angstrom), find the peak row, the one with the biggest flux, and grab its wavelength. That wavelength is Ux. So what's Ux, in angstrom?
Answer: 8998.48 angstrom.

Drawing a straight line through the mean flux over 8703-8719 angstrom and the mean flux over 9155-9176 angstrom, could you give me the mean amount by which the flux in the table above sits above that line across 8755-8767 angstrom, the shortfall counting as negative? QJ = -0.34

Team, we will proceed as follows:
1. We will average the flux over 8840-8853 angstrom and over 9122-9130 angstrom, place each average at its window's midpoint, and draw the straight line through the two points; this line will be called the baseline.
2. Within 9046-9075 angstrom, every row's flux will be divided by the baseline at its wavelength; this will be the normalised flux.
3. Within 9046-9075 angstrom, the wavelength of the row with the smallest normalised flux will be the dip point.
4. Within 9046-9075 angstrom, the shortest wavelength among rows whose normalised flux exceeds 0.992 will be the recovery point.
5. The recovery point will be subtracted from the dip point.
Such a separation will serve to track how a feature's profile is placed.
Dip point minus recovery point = 12.5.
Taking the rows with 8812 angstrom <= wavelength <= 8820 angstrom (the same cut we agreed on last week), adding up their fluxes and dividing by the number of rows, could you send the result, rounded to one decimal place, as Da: 15.0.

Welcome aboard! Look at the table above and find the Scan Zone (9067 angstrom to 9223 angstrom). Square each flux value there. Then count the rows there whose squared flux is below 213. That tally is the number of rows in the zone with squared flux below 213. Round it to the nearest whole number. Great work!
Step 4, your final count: 23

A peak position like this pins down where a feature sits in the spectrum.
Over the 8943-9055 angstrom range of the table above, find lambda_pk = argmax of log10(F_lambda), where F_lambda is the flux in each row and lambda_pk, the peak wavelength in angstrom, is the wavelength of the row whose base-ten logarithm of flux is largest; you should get 9048.35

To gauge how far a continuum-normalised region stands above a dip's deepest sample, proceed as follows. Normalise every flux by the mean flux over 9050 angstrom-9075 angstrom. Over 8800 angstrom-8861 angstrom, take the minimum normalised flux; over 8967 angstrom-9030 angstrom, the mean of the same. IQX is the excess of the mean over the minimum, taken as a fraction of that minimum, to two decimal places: 0.01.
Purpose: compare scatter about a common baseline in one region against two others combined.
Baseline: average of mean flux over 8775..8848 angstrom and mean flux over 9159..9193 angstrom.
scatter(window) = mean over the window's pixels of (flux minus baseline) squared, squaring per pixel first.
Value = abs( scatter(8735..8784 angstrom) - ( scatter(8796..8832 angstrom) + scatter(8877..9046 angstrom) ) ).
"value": 0.17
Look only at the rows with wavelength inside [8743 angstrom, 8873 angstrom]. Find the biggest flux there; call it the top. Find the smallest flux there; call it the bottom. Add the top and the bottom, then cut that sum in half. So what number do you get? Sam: 14.8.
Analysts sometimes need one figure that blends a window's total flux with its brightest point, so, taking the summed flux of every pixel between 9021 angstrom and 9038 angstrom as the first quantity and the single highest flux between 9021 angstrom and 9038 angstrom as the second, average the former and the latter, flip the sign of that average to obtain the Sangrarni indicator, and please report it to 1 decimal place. -36.4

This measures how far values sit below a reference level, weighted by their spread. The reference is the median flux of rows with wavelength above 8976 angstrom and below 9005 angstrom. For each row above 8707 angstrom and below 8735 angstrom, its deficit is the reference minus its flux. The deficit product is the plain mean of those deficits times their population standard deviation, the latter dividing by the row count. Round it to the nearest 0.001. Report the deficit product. -0.098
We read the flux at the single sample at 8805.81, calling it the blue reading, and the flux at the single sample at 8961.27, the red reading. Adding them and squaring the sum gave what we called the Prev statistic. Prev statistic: 801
